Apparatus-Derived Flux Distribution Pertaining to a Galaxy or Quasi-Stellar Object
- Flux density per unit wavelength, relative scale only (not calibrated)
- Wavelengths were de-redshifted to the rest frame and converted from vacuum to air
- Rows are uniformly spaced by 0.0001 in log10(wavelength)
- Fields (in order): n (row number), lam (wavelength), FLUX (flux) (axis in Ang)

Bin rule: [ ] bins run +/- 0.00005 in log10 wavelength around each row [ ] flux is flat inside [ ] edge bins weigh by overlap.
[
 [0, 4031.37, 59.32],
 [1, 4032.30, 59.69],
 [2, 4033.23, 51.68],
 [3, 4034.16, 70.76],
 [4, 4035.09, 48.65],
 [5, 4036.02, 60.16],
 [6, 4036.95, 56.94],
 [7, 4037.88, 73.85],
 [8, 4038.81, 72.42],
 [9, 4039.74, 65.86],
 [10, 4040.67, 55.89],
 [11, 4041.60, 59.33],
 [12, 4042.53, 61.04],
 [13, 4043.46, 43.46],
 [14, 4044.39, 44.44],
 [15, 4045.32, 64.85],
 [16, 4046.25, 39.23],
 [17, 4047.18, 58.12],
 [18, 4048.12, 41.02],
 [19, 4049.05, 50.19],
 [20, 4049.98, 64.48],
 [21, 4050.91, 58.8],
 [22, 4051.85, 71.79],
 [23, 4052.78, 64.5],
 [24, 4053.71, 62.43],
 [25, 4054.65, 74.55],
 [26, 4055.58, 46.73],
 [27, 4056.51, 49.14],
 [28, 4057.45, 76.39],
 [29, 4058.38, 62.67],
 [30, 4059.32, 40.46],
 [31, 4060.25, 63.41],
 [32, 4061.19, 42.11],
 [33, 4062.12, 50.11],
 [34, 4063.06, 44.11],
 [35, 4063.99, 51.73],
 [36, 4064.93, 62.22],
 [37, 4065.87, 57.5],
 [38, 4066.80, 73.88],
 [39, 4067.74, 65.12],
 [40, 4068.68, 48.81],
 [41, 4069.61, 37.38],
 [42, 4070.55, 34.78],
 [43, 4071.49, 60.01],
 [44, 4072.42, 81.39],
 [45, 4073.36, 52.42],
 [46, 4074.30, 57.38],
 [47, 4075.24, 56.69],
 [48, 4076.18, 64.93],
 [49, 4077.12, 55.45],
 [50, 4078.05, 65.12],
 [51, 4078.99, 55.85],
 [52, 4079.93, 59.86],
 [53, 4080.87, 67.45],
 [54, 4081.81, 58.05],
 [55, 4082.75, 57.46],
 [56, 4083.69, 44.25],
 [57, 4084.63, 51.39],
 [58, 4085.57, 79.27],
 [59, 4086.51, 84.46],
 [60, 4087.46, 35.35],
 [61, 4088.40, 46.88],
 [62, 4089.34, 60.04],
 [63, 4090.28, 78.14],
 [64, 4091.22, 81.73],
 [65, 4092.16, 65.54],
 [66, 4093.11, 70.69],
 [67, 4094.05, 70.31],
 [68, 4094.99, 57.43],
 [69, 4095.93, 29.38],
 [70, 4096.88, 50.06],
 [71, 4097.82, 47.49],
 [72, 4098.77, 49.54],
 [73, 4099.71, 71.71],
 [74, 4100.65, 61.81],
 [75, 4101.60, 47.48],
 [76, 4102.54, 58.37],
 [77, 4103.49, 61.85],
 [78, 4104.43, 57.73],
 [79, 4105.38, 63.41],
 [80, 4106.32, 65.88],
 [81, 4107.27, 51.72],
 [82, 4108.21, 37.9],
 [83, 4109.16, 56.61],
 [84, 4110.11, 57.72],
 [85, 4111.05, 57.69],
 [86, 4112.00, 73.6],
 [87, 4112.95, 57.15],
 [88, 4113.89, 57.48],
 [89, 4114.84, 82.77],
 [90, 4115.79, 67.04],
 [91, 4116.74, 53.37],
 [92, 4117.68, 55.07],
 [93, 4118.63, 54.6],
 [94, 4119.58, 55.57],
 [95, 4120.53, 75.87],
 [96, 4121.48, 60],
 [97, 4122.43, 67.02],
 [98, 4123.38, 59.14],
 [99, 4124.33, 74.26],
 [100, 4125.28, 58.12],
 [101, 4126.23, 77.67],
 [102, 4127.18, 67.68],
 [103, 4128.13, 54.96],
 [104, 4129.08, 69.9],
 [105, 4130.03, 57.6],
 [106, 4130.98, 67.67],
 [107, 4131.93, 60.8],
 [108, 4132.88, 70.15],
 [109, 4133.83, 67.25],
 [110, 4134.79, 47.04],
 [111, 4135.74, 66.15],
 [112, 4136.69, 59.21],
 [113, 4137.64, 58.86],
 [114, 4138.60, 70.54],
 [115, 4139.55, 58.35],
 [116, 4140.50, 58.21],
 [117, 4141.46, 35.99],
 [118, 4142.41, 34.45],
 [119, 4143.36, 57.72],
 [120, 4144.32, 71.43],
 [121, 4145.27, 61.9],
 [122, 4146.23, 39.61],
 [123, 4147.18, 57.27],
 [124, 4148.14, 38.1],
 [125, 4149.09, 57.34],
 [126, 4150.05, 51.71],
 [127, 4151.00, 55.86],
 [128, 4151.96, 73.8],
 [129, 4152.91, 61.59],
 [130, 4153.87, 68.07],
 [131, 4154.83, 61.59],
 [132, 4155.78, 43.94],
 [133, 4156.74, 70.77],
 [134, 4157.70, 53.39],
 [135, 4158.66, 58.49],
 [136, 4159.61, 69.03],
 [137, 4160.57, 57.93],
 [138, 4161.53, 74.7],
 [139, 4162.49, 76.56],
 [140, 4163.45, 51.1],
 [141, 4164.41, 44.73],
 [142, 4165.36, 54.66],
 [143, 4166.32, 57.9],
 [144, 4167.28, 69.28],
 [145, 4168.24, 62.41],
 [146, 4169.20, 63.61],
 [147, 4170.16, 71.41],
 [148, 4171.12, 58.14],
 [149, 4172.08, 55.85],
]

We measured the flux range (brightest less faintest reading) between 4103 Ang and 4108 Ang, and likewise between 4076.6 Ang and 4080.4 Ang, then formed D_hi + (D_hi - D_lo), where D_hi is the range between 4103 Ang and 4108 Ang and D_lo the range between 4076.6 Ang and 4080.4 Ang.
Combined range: 19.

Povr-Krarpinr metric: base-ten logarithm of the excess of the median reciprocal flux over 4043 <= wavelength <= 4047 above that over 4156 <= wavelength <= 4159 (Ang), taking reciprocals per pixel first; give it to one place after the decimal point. -2.2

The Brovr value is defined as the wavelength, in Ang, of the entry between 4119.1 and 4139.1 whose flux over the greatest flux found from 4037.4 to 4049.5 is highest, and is 4126.23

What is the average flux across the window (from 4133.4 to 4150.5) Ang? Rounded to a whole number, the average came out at 55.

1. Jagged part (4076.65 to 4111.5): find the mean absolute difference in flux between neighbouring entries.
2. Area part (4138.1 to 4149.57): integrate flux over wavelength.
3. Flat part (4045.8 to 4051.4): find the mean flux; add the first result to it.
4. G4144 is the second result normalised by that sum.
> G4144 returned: 10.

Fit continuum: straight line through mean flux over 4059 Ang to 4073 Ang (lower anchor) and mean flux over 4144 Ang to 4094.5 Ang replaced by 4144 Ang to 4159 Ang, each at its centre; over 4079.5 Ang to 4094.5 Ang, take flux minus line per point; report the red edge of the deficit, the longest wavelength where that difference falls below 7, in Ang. 4089.34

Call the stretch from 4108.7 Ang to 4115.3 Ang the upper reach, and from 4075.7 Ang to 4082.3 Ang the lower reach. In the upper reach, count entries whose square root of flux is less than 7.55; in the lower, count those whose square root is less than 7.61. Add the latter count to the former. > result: 3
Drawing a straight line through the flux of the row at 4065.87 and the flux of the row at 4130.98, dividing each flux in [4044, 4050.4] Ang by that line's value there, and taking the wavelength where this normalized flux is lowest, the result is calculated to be 4046.25 Ang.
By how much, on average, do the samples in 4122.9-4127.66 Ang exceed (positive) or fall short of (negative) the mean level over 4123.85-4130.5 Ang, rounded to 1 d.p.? 1.6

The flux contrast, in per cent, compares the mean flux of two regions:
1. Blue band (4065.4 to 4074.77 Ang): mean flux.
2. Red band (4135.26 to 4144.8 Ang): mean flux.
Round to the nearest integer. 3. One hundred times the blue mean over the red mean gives 100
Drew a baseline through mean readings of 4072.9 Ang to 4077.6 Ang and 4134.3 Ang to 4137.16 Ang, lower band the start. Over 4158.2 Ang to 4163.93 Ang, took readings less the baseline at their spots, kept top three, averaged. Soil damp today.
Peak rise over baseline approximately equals 16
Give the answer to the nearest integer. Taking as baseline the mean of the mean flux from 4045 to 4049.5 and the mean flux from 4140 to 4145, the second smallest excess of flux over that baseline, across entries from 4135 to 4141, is 7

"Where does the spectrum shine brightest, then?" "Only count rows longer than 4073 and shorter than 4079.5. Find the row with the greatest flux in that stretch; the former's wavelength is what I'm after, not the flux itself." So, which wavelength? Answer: 4078.05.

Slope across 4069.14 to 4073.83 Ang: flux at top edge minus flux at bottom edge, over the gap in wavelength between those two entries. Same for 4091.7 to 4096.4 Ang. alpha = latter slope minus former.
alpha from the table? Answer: -14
